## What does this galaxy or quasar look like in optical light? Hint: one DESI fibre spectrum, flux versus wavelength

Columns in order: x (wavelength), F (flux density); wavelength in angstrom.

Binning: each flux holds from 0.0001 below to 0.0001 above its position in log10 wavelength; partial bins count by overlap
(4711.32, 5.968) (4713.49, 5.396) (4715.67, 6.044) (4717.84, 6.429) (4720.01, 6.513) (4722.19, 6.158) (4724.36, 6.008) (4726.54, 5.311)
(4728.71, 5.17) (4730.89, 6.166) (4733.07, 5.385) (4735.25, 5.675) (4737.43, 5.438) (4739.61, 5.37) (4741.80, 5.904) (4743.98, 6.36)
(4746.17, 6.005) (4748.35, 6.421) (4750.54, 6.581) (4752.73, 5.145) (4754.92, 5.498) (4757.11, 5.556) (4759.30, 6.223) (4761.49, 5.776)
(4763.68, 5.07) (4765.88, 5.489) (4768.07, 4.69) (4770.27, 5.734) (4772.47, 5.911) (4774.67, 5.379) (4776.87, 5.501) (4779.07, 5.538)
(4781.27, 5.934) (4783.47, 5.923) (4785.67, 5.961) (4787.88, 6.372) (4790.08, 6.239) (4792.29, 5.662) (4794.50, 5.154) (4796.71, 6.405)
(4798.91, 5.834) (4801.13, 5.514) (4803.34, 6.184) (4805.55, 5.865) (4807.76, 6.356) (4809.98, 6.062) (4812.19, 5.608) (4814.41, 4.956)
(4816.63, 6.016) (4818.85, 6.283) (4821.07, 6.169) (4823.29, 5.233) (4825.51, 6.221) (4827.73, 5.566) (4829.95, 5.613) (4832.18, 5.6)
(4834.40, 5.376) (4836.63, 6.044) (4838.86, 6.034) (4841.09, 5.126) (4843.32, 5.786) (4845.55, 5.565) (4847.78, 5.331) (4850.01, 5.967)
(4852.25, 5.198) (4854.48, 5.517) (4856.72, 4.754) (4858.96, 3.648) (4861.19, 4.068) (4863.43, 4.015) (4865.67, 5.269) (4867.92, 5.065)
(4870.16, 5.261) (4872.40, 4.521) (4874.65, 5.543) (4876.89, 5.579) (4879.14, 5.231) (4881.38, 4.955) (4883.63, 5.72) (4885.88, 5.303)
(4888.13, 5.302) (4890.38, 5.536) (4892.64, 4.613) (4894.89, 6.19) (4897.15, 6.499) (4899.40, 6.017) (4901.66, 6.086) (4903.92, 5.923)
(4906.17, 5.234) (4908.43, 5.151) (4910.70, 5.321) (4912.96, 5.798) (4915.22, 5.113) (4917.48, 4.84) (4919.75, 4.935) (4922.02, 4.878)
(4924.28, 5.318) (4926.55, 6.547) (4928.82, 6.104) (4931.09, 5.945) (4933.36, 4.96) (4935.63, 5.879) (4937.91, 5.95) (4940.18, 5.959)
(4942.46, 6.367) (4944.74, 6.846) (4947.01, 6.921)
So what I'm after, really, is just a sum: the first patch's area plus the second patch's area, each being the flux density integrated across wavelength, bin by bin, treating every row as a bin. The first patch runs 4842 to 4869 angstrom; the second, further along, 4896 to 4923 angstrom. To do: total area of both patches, 283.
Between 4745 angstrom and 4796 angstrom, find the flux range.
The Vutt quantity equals 1.89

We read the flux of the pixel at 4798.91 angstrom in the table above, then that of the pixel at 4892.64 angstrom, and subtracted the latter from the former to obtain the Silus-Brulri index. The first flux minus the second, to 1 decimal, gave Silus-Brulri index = 1.2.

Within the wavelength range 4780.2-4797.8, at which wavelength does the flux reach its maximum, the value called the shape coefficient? 4796.71 angstrom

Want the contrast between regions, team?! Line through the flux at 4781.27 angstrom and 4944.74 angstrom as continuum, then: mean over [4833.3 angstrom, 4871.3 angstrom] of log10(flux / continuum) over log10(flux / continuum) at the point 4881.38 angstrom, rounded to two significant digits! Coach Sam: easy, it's 0.78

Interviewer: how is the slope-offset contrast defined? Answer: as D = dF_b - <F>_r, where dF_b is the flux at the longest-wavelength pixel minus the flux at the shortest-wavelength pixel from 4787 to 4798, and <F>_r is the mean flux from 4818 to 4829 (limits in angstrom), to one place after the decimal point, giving -5.9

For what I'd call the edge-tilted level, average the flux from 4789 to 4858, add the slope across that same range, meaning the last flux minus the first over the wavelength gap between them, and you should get 5.7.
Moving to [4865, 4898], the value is 5.4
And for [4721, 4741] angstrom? 5.6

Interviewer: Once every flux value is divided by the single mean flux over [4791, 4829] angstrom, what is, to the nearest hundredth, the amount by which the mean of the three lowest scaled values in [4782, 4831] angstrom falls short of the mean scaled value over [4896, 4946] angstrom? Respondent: 0.10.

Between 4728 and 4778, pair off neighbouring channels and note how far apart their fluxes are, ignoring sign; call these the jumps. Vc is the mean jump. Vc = 0.50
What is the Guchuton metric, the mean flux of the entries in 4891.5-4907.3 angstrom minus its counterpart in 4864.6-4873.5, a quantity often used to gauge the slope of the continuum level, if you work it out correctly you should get 0.77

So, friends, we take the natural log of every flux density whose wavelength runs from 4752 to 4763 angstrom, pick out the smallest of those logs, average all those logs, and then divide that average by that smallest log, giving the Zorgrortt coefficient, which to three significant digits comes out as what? 1.05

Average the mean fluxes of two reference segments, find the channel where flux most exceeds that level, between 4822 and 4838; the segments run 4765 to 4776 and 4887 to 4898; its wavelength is 4825.51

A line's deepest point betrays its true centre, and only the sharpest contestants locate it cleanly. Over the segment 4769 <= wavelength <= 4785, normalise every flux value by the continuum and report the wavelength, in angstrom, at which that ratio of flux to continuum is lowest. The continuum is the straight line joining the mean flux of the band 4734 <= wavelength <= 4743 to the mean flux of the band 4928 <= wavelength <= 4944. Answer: 4774.67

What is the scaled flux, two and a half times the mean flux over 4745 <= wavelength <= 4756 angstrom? 14.8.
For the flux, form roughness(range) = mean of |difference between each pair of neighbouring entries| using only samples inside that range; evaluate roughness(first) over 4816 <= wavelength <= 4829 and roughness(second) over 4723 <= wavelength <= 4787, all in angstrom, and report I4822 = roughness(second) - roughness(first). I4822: -0.15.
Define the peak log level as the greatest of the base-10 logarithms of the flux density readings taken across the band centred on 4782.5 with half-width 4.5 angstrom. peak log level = 0.775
